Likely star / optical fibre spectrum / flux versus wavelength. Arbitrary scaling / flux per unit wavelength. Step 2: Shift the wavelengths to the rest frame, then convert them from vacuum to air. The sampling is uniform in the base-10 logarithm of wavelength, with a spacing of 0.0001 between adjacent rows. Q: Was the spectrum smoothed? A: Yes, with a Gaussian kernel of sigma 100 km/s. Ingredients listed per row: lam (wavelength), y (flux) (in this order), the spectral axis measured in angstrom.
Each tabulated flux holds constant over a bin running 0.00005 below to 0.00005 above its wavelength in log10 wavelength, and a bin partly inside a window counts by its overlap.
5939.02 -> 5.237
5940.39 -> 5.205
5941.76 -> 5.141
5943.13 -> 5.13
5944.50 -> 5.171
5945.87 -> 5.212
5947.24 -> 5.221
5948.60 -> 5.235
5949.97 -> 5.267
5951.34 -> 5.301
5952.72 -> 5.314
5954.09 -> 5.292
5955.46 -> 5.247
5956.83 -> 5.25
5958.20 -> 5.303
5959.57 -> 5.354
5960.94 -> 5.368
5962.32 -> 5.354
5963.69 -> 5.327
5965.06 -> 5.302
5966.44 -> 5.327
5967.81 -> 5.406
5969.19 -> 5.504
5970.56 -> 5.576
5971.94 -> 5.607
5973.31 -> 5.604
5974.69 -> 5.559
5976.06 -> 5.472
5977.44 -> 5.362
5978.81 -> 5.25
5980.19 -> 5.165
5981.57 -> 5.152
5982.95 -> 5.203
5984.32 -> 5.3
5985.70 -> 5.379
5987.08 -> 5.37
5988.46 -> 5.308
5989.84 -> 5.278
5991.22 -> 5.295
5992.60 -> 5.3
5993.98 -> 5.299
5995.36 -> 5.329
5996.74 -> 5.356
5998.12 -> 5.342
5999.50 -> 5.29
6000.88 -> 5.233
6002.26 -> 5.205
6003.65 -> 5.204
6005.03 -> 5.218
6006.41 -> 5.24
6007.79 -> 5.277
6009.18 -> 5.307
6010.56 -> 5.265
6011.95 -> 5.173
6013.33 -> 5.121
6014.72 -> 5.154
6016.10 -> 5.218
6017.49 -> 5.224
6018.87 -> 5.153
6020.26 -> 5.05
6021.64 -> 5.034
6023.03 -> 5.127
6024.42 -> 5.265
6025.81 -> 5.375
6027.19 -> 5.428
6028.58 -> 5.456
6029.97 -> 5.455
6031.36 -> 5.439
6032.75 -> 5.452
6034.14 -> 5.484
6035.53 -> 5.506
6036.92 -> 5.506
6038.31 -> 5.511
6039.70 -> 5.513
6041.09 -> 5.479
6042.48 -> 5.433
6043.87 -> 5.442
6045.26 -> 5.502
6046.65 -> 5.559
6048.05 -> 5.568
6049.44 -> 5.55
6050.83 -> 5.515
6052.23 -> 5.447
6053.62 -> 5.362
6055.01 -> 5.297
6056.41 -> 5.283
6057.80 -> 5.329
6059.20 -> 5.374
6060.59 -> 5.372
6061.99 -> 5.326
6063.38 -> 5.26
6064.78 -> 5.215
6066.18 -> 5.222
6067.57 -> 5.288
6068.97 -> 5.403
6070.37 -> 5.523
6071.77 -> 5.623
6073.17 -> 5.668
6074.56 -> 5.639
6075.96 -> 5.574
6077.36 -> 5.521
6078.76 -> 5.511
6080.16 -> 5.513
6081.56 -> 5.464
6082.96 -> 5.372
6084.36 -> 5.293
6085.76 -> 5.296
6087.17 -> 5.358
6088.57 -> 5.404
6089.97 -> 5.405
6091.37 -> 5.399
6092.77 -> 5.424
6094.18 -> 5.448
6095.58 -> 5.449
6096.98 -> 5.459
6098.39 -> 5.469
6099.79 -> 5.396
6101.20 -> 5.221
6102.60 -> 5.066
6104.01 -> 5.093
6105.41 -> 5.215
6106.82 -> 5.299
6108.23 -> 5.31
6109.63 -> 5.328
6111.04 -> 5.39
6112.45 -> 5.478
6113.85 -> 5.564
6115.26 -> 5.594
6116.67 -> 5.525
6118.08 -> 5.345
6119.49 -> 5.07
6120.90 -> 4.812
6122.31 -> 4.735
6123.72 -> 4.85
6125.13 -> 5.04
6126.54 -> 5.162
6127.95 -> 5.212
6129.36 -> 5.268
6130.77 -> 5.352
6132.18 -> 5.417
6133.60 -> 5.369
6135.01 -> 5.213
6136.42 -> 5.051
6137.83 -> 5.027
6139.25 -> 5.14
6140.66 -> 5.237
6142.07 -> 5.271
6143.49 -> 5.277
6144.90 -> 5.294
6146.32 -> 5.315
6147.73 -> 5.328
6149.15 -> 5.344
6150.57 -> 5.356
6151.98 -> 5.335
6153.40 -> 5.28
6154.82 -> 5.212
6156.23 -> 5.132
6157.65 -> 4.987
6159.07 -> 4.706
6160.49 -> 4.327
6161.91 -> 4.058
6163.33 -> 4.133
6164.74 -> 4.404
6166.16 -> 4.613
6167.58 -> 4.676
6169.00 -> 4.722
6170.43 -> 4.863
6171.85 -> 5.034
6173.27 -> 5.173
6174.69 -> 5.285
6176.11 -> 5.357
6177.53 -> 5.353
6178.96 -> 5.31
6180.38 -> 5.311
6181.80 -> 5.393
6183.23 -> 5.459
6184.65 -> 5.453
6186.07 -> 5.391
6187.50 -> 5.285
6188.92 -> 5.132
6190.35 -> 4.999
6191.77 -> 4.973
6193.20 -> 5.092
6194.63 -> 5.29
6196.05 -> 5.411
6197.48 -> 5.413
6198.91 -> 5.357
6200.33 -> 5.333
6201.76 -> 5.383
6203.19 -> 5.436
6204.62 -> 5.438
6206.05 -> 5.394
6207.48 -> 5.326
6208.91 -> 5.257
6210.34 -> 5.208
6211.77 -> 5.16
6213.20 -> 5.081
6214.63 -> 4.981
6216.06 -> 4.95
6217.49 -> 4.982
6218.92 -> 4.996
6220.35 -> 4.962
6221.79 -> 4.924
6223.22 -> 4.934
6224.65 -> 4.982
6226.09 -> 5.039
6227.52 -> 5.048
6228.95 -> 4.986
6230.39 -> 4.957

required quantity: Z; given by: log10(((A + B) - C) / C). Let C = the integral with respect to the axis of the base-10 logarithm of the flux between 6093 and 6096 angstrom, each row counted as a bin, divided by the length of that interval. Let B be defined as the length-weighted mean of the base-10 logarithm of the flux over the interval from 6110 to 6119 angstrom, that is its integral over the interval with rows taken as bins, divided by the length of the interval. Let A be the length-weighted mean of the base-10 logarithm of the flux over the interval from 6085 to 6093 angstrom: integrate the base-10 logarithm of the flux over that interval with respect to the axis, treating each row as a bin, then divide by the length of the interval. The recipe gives -0.001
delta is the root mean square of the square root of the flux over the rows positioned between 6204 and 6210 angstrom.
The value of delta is 2.31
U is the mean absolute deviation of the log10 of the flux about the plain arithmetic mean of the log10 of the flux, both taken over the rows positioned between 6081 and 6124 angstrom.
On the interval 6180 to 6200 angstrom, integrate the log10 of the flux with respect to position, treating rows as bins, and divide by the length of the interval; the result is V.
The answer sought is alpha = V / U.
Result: 55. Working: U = 0.013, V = 0.723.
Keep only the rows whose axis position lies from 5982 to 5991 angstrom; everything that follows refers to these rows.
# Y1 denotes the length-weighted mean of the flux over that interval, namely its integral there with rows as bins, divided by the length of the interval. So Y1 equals 5.30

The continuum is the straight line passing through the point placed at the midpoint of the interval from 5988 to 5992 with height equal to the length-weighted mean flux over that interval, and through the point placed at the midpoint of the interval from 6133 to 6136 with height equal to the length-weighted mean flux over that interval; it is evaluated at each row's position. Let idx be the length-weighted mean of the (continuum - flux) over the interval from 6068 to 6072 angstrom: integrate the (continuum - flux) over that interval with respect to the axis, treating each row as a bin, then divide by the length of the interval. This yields -0.21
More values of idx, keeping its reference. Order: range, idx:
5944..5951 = 0.07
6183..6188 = -0.13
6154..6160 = 0.28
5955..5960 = 0.01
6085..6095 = -0.11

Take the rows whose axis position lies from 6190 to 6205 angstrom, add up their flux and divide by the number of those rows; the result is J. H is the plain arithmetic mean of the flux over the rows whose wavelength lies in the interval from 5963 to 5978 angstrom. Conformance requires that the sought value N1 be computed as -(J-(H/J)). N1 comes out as -4.25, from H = 5.46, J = 5.28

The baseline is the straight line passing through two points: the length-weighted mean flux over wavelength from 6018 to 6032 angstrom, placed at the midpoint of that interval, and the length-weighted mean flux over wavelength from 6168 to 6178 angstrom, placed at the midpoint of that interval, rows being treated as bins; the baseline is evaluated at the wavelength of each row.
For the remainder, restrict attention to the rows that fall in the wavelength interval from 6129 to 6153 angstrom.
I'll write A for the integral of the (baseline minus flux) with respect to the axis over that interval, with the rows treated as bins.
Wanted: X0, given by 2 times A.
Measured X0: -7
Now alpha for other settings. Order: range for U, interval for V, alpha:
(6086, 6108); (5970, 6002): 82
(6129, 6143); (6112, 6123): 85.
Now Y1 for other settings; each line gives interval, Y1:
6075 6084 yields 5.49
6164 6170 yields 4.61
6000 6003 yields 5.22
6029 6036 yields 5.46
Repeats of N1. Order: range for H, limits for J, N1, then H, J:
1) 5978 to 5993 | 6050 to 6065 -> -4.36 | 5.27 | 5.34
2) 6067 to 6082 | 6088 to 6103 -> -4.35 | 5.52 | 5.38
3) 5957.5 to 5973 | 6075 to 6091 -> -4.43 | 5.40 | 5.43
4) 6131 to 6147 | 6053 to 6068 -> -4.31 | 5.24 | 5.30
